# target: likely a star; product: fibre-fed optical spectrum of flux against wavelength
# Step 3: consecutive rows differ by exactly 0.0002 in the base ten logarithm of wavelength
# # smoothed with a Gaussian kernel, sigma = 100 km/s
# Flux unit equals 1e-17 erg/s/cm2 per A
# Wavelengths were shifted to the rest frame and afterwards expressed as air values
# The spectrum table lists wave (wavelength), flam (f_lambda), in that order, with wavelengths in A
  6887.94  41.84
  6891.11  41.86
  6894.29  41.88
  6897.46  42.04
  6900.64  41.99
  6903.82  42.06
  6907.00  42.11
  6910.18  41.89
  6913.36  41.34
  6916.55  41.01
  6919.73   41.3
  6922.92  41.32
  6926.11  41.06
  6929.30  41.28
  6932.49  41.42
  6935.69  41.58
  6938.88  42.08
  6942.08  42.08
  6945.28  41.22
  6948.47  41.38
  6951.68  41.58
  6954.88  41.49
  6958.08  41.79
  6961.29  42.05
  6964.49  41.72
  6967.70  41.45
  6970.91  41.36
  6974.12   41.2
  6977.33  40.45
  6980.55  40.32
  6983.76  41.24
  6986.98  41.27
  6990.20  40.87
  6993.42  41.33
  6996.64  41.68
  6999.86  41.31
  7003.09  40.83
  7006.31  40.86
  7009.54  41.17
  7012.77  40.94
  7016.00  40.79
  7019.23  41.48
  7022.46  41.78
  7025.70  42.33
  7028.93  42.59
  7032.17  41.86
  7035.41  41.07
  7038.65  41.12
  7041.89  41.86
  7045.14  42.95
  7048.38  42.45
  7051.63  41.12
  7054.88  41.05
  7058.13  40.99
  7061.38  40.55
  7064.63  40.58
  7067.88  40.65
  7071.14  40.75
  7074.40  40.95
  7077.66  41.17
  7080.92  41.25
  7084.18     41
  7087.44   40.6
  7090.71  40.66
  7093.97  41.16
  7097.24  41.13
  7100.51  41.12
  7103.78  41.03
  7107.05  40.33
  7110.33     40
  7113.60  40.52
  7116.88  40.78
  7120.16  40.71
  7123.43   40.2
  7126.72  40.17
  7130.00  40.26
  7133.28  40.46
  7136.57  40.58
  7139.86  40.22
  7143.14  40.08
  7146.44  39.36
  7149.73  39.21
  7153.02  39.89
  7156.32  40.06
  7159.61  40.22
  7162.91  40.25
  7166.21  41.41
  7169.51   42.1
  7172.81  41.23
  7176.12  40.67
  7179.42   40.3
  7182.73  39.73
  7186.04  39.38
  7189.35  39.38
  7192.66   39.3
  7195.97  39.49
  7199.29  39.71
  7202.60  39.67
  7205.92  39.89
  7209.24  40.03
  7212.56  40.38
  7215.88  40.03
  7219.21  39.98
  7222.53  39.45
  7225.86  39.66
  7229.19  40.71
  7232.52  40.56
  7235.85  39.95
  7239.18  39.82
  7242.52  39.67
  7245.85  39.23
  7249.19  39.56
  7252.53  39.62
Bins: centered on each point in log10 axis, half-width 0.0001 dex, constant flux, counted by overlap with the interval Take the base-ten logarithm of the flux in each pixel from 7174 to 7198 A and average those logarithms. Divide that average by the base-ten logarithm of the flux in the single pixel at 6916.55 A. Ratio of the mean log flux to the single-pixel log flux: 0.99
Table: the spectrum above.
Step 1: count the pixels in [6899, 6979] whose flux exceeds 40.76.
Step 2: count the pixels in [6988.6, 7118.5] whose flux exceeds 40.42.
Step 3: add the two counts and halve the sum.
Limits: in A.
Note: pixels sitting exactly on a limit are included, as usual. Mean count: 31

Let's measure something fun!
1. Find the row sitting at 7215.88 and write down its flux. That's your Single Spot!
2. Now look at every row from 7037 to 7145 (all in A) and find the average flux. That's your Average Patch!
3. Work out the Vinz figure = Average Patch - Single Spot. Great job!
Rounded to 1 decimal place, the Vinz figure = 0.8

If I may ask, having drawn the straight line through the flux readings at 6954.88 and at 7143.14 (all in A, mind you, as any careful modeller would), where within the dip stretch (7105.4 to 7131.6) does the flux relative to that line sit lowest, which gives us 7110.33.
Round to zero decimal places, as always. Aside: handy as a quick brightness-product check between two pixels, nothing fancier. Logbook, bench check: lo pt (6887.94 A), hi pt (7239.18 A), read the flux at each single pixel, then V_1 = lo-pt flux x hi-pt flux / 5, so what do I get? 333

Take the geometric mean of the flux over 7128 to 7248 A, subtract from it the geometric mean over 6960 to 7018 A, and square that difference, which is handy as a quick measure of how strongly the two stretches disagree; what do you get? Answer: 1.20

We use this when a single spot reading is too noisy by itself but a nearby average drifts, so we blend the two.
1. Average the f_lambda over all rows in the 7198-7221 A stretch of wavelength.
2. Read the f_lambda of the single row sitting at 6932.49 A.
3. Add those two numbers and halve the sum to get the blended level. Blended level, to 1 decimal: 40.7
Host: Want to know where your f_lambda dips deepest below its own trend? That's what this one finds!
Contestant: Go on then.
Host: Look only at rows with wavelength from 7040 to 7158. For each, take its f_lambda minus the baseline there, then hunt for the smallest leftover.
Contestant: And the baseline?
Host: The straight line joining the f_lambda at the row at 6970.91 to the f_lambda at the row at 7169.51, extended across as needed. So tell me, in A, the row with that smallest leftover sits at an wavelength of 7149.73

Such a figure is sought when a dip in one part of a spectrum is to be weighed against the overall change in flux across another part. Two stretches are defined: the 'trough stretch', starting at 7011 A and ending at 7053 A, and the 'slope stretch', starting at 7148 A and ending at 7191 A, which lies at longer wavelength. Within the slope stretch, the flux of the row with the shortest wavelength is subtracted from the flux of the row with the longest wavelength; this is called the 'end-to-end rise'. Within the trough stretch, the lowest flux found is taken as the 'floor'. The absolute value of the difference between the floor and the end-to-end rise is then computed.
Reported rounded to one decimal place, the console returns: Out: 40.6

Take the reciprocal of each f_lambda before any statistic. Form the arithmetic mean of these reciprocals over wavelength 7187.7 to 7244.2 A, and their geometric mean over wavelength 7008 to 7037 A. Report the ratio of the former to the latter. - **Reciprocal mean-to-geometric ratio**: 1.04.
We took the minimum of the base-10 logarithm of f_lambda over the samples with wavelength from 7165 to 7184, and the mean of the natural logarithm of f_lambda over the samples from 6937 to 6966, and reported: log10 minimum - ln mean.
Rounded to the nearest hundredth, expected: -2.13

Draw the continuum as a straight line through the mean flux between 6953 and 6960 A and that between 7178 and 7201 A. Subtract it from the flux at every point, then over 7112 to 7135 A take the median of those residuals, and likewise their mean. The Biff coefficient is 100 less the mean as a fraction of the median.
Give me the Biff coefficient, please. 99.0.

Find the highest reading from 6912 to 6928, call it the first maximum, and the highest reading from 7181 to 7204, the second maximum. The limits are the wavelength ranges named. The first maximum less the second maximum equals 1.6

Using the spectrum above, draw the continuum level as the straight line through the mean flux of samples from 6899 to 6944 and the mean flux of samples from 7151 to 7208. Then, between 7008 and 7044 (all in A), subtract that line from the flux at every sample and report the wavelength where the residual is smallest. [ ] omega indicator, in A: 7016.00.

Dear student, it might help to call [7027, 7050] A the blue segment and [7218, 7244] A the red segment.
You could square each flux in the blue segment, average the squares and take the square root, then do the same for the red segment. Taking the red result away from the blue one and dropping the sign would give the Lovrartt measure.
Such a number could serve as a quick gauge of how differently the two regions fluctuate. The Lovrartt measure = 2.0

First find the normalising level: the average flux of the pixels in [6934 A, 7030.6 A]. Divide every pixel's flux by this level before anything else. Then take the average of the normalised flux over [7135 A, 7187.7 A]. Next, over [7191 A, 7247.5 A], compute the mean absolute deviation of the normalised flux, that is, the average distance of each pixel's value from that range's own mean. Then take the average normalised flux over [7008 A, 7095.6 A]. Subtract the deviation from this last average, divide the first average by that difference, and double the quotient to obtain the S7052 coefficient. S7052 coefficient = 1.97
